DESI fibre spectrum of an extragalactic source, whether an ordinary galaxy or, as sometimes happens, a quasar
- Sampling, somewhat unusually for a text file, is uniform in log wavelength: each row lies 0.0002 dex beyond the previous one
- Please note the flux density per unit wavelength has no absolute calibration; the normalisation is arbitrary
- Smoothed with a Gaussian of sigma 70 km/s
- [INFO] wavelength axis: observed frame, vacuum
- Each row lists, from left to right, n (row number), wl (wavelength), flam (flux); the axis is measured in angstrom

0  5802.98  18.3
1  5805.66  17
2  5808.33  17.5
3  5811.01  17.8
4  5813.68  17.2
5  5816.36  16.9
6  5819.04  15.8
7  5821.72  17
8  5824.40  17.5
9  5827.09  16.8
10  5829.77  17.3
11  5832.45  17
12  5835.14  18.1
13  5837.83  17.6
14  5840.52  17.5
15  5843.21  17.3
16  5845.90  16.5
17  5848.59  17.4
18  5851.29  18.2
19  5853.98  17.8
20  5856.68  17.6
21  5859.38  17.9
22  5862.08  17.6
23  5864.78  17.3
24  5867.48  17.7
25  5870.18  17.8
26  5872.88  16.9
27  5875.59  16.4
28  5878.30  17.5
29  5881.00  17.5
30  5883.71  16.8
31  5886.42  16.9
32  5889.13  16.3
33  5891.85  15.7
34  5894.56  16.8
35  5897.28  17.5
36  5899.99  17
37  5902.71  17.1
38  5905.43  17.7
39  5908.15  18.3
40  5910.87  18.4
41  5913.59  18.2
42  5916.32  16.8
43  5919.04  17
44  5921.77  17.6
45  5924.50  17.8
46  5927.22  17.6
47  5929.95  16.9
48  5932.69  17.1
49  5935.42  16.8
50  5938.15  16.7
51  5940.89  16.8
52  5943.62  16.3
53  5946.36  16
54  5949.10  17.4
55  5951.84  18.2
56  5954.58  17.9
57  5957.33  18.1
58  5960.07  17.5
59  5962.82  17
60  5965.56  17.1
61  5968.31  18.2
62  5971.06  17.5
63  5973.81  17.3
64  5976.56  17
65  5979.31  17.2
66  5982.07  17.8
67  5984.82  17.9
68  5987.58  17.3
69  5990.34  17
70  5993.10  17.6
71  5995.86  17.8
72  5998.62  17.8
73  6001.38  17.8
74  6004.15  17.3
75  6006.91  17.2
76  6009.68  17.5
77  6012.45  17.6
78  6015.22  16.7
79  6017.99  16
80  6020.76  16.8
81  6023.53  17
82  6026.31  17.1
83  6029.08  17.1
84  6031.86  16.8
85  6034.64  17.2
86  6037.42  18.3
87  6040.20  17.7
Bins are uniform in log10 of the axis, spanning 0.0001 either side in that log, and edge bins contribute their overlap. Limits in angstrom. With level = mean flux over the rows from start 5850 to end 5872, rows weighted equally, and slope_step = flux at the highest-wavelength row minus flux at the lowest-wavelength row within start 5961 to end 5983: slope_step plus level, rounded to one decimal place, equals 18.5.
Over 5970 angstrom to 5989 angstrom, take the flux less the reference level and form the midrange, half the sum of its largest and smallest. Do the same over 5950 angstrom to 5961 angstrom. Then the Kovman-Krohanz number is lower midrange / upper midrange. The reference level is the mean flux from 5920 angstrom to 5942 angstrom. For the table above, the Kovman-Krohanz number 2.4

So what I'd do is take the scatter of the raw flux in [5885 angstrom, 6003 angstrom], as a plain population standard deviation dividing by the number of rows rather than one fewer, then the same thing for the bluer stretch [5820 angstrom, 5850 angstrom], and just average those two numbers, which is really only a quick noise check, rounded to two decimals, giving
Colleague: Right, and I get 0.51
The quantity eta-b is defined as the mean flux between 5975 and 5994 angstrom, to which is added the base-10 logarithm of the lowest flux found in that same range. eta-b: 18.6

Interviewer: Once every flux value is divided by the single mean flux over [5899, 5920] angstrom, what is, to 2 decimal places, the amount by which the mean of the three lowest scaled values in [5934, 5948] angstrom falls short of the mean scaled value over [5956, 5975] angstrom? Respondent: 0.07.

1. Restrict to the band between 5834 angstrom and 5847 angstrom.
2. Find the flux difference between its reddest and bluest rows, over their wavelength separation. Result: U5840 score -0.15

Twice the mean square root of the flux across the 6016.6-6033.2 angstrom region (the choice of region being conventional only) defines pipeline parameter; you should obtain 8.20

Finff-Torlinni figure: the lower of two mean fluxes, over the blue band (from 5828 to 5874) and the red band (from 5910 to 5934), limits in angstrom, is 17.5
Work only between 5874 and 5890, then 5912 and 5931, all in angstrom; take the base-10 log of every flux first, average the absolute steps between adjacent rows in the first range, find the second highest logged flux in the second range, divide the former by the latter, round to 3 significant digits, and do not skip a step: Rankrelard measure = 0.0103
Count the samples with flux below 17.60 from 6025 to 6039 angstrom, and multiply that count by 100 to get 400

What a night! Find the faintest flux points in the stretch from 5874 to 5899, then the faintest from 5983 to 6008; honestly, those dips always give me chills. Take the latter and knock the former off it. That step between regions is 1.3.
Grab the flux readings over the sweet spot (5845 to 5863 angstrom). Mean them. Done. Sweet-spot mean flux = 17.6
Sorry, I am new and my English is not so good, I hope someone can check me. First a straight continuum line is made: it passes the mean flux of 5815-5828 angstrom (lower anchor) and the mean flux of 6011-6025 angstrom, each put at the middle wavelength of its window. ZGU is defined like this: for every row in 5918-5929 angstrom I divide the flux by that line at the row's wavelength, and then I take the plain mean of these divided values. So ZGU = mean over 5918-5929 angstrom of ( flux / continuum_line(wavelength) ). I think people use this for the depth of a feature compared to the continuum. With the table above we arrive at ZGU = 1.04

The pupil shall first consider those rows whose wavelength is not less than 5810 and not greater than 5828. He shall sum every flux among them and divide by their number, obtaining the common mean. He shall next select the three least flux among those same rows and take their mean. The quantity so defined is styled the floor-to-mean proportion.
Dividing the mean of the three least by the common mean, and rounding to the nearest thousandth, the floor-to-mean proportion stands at 0.971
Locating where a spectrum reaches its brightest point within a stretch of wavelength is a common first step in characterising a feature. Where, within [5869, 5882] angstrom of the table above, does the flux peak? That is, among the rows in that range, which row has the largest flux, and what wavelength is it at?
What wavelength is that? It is 5870.18 angstrom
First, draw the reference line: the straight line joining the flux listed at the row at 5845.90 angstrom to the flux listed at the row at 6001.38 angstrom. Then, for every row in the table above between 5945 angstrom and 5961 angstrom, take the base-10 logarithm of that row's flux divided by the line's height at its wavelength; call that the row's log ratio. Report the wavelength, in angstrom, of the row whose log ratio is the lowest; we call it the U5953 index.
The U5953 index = 5946.36 angstrom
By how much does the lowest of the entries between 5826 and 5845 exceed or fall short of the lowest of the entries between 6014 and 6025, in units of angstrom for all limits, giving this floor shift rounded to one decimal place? 0.8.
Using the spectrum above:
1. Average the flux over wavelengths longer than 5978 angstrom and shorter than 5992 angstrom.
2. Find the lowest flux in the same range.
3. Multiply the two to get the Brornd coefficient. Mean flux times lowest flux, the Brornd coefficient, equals 296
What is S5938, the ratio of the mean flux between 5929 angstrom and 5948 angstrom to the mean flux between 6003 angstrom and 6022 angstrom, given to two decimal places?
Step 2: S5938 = 0.98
